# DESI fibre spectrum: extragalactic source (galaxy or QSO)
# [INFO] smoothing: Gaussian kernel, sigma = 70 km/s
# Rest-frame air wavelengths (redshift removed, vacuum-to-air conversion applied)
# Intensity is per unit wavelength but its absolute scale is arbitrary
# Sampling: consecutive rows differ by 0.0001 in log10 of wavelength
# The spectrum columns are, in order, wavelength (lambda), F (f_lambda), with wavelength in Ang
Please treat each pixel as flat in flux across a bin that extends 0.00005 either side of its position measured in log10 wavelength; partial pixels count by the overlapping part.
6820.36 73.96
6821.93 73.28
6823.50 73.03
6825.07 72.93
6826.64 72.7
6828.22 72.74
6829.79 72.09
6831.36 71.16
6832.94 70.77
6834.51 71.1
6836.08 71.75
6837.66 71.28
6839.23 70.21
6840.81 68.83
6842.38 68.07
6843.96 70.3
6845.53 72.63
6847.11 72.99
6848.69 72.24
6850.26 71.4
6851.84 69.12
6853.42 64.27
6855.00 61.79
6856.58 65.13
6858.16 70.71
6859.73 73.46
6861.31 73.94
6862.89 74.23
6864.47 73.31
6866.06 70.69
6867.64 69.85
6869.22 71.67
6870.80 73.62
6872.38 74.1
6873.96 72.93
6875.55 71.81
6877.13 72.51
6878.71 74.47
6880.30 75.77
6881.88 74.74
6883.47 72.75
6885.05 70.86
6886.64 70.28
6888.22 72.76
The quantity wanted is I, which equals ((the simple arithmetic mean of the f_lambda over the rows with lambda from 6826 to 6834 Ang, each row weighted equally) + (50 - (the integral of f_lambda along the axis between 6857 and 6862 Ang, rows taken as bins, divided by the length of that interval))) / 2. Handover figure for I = 24.8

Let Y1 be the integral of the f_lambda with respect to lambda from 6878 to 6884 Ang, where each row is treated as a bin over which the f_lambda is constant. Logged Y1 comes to 447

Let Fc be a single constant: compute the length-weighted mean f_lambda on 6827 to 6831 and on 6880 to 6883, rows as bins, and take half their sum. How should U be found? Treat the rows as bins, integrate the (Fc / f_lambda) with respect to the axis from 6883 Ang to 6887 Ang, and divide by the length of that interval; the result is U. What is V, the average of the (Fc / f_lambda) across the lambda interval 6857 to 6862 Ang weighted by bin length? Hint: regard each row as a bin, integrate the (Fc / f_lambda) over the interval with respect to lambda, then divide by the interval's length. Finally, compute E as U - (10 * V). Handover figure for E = -9.2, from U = 1.03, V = 1.02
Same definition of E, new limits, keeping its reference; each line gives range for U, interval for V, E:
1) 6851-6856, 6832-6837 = -9.2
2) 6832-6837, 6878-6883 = -8.8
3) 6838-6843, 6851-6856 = -10.2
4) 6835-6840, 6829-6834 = -9.3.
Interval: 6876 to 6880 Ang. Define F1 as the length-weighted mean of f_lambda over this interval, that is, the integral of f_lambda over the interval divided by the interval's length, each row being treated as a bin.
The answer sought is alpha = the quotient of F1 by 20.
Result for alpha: 3.68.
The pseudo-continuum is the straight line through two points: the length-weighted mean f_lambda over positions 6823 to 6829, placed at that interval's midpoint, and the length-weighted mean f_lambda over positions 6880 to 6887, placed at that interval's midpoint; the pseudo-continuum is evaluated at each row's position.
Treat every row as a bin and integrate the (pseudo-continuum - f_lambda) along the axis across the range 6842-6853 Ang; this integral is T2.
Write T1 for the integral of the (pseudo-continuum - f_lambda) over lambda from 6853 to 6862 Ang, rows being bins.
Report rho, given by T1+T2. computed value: 62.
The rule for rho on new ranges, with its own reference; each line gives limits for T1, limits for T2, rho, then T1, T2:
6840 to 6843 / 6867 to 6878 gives 18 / 13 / 5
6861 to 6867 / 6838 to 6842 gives 12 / 0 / 13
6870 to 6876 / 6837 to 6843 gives 17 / -2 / 19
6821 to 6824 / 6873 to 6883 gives -10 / -1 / -9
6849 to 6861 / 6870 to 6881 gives 45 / 53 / -8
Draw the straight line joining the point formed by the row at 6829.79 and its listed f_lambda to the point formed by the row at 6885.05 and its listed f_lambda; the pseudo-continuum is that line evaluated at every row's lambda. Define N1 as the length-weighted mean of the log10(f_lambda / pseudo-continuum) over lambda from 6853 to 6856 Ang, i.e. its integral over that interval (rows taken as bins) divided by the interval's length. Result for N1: -0.055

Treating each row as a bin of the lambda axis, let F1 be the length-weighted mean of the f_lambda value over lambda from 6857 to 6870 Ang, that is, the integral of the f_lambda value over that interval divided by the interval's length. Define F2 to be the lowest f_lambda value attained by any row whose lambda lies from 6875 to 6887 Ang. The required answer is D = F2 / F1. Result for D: 0.98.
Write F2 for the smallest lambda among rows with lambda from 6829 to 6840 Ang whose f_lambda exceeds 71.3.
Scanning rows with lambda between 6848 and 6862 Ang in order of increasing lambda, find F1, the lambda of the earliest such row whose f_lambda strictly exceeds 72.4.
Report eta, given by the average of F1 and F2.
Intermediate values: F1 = 6859.73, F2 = 6829.79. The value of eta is 6844.8 Ang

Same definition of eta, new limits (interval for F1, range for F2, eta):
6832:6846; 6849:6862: 6847.9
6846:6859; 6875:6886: 6861.3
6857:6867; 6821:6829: 6840.8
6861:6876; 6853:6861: 6860.5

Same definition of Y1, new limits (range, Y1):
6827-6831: 289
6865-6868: 211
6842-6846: 282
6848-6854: 416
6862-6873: 797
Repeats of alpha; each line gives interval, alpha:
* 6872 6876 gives 3.64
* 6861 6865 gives 3.69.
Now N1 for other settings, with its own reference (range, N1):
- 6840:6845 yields -0.016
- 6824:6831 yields 0.002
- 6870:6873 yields 0.016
